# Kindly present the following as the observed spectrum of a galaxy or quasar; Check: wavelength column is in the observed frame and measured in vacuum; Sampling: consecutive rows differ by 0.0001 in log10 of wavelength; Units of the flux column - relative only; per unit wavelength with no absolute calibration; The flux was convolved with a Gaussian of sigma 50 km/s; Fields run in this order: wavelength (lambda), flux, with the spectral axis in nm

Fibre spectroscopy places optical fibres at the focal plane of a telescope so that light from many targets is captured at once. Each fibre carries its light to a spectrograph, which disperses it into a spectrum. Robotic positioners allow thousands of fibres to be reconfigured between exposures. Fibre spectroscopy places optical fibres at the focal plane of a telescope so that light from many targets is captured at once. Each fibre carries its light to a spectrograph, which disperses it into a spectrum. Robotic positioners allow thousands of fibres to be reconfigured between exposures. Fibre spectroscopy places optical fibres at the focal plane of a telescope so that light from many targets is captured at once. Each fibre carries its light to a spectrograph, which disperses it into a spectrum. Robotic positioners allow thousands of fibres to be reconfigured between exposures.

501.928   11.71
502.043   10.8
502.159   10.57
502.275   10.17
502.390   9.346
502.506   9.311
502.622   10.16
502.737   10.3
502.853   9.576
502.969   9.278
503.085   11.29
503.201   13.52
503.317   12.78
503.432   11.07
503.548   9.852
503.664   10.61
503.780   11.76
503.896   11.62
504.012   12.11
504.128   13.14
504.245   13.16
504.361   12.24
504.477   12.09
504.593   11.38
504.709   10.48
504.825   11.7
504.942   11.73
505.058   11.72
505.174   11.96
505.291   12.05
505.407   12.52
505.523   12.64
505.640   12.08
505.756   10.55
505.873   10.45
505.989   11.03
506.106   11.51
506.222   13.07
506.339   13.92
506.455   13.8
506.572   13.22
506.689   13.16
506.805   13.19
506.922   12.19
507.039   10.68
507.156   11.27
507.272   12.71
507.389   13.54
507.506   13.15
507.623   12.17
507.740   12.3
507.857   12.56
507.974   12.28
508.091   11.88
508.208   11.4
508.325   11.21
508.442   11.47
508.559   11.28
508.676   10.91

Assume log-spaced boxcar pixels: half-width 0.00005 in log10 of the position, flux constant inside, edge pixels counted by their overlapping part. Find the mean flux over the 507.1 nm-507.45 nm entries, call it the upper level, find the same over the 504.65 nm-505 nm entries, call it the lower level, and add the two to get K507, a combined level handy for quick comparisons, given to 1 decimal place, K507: 23.8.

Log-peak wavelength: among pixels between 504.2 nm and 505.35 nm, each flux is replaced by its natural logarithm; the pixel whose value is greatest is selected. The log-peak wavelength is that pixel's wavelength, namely 504.245 nm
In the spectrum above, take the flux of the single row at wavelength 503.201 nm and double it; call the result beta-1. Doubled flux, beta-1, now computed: 27.0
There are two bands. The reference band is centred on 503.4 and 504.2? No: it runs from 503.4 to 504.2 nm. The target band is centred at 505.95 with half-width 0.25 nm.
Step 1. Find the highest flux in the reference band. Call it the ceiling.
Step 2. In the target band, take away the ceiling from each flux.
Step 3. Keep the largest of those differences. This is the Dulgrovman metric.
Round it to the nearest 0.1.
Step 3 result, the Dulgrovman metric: -1.6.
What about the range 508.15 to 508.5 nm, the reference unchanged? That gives -1.7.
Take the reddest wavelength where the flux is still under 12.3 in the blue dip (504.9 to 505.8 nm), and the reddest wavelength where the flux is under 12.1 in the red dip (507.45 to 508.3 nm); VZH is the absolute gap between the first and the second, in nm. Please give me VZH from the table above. 2.45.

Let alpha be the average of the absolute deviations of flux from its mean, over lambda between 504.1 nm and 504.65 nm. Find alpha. 0.60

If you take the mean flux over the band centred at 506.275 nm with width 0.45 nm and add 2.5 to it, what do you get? 15.6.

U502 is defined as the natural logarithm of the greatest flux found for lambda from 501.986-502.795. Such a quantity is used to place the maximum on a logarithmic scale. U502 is 2.38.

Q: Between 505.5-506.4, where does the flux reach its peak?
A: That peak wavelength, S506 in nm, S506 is 506.339 nm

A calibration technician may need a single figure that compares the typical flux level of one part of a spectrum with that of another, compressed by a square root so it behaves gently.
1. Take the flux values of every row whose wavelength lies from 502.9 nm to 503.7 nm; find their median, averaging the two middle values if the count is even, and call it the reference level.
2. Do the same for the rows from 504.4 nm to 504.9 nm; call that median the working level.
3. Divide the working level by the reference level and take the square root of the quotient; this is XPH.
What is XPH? 1.02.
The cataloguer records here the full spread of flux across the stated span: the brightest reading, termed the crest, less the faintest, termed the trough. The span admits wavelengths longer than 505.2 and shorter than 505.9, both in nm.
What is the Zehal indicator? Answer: 2.2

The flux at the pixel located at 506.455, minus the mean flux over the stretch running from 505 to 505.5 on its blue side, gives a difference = 1.7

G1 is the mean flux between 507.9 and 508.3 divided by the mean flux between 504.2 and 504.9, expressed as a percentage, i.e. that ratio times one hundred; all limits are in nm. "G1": 100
